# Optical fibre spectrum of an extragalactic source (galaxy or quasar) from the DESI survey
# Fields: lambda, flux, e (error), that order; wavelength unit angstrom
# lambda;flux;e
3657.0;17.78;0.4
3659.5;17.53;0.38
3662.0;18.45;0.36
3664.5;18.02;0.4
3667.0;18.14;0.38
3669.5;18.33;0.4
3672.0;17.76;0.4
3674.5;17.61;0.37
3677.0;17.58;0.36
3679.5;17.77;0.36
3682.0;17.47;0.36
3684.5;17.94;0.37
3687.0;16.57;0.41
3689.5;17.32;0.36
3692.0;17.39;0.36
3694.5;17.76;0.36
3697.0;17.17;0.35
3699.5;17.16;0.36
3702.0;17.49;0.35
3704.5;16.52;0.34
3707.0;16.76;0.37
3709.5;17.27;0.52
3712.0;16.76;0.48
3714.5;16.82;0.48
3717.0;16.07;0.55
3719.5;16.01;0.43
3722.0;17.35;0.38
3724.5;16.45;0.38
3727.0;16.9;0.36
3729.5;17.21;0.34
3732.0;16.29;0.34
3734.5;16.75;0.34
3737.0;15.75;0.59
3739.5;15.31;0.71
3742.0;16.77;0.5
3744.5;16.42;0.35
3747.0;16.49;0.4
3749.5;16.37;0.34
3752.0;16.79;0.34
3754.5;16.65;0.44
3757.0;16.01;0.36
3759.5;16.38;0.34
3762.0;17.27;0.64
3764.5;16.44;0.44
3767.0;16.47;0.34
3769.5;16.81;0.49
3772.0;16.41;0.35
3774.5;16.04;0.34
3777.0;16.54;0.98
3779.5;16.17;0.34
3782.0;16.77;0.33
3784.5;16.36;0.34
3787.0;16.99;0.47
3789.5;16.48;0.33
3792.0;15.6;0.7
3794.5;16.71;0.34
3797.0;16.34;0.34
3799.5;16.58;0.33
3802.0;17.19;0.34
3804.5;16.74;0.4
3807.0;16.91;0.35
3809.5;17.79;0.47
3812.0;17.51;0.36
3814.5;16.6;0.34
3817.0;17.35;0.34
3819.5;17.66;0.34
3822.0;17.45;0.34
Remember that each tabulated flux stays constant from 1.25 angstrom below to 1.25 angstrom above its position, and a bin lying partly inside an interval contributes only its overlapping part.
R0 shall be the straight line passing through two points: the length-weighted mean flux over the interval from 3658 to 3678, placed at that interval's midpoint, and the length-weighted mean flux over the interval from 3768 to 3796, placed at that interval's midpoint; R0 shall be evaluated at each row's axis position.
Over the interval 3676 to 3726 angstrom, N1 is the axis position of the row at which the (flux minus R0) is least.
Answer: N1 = 3719.5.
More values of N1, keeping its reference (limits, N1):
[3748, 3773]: 3757.0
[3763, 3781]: 3774.5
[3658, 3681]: 3659.5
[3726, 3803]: 3739.5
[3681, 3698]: 3687.0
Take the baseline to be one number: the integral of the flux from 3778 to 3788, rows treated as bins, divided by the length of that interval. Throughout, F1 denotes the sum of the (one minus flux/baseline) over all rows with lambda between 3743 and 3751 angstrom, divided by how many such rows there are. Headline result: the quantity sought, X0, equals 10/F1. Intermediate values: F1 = 0.008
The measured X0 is 1231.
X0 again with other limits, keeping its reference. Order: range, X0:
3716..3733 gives -3300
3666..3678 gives -125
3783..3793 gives 813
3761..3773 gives -1395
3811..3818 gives -280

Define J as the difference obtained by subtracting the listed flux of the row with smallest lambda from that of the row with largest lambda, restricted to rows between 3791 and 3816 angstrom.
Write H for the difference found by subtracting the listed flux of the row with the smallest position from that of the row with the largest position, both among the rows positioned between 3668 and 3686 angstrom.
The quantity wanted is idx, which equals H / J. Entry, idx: -0.4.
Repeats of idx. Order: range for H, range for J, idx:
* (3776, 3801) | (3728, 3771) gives -0.1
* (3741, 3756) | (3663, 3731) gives 0.1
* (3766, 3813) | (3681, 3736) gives -1.4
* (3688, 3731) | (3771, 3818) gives -0.1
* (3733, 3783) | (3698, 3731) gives 0.4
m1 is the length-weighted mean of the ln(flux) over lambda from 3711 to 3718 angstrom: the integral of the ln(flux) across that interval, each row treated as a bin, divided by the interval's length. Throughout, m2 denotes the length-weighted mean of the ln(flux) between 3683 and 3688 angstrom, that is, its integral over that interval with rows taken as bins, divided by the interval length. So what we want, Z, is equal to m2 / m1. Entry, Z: 1.015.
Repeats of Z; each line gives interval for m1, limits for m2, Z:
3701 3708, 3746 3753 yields 0.992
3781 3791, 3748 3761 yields 0.996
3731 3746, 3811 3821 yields 1.023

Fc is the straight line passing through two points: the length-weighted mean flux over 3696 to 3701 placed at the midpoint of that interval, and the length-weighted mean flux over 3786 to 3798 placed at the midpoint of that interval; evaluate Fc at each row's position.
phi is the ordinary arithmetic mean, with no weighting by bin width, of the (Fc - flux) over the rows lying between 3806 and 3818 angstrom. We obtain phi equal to -1.0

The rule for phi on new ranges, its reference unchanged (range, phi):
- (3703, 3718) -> 0.4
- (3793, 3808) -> -0.4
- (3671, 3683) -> -0.3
